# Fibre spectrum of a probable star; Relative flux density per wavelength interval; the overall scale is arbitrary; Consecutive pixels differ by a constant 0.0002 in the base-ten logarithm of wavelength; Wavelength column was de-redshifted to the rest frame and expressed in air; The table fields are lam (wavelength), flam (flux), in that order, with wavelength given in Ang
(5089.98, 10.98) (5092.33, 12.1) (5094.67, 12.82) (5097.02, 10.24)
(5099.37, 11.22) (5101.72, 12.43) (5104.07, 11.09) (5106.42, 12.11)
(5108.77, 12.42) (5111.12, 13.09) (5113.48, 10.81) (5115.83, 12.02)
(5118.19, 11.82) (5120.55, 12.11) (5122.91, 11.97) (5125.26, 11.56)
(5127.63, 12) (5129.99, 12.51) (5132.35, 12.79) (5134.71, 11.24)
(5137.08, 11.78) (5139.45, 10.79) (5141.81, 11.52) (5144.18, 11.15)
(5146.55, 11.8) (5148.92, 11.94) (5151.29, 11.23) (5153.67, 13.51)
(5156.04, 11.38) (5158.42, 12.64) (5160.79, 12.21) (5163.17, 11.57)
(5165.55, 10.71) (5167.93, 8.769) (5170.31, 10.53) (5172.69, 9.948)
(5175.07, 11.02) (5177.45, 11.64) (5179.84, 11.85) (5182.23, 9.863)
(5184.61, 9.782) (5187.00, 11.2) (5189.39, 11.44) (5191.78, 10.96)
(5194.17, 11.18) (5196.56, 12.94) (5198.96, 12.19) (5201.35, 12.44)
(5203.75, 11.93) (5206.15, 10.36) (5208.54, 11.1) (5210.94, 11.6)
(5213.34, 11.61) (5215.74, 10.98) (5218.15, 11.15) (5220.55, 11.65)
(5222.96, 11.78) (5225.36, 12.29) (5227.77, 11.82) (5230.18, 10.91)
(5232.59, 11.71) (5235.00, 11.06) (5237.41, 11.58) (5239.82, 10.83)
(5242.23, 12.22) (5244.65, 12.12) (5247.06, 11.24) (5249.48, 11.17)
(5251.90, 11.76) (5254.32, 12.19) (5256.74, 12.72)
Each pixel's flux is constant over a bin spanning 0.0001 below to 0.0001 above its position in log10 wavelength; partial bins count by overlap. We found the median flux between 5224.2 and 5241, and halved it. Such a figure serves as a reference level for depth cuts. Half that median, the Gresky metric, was 5.79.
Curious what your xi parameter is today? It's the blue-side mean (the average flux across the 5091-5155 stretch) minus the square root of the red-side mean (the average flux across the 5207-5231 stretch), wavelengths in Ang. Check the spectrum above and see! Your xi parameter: 8.5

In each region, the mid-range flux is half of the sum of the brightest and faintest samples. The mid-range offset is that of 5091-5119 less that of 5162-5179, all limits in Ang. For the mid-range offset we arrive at 1.5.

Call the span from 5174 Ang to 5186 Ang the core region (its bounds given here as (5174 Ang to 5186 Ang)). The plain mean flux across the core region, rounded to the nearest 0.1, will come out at 10.8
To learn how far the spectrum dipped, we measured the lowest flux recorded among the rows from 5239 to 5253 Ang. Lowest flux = 10.83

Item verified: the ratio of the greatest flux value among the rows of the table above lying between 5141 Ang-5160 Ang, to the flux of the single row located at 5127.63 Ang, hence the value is 1.13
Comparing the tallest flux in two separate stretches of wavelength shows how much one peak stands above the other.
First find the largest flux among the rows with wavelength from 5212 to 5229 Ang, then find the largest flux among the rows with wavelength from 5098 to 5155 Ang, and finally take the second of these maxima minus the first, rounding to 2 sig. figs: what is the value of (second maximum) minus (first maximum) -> 1.2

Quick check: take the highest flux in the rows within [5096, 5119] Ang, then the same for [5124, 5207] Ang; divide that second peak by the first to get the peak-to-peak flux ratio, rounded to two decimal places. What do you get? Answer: 1.03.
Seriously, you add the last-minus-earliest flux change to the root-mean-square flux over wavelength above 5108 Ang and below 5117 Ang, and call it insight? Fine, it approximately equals 11.7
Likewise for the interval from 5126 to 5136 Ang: 11.4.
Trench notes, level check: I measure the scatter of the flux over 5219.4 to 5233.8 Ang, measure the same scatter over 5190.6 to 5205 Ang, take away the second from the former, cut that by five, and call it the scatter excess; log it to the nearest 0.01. -0.06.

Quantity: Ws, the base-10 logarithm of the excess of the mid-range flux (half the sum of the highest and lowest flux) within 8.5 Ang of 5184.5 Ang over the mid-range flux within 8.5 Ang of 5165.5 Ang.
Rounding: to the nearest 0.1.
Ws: -1.0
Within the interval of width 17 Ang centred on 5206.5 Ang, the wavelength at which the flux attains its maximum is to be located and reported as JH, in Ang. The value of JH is 5201.35 Ang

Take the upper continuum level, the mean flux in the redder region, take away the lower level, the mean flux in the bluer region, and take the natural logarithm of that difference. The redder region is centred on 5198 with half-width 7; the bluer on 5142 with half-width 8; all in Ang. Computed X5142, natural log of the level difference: -0.7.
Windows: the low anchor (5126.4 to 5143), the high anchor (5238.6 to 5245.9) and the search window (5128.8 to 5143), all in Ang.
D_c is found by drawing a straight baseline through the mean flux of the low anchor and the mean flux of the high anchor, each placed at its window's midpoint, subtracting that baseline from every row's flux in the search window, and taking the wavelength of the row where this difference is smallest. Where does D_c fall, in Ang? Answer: 5139.45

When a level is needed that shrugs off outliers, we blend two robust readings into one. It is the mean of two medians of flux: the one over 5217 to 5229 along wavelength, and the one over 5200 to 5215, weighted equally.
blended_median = 11.7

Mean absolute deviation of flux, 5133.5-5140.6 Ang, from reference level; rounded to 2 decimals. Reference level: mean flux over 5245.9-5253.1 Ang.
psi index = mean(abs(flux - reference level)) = 0.38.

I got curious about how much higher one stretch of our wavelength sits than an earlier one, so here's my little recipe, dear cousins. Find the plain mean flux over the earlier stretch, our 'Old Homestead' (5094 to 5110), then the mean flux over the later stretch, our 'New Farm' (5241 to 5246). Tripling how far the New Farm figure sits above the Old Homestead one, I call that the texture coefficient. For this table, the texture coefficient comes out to 1.2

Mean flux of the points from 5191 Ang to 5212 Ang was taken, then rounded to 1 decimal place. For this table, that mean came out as 11.6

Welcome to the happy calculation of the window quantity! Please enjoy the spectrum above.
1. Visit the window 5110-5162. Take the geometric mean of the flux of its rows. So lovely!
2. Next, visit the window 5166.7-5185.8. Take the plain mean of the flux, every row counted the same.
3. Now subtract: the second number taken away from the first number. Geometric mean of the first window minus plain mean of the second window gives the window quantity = 1.5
